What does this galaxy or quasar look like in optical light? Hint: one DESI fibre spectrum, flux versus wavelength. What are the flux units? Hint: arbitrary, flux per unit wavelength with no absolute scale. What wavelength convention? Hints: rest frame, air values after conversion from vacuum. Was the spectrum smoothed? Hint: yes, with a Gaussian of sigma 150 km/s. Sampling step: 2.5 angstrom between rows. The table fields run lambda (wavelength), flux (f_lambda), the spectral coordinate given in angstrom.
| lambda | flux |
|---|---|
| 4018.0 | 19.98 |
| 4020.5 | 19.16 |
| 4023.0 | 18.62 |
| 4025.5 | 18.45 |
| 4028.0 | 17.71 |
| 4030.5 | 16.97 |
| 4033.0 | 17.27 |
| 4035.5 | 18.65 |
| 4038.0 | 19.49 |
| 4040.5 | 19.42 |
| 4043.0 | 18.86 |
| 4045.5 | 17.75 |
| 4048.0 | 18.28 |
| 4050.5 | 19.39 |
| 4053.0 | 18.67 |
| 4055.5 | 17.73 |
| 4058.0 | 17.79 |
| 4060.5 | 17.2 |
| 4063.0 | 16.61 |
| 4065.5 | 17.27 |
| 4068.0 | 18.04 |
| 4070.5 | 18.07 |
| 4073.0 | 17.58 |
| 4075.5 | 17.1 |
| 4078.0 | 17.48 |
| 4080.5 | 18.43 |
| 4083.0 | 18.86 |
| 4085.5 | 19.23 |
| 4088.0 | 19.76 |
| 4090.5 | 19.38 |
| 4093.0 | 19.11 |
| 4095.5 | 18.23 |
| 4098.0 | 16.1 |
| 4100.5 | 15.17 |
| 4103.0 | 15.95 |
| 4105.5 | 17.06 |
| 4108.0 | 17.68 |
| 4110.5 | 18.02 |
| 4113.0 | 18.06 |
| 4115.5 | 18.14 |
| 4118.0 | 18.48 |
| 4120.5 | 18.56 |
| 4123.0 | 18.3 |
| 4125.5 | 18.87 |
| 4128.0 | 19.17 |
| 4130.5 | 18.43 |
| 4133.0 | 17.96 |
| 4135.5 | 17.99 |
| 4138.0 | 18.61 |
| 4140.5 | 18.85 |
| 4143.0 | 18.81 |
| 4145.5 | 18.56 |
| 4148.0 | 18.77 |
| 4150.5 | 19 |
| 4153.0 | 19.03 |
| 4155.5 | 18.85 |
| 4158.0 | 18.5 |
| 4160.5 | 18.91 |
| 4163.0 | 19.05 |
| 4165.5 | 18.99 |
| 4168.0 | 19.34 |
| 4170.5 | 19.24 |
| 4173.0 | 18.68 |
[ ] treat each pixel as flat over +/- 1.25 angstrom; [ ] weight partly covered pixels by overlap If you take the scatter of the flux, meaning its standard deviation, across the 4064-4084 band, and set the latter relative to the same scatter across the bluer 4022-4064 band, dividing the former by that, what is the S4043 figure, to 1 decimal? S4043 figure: 0.7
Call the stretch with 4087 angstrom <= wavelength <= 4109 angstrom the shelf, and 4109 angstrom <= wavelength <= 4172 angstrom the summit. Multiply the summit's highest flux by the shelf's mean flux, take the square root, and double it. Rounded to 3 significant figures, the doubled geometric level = 36.9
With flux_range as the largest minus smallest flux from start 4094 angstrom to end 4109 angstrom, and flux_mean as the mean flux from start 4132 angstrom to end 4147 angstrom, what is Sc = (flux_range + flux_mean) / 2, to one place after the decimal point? 10.8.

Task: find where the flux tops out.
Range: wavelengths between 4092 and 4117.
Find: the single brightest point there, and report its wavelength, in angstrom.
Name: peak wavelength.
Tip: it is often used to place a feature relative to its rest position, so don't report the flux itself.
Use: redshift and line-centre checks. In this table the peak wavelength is 4093.0 angstrom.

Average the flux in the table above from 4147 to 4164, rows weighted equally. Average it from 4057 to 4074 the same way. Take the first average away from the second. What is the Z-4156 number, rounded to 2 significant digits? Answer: -1.4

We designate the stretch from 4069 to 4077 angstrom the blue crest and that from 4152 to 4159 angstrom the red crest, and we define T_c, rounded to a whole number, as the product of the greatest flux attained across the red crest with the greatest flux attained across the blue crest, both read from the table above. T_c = 344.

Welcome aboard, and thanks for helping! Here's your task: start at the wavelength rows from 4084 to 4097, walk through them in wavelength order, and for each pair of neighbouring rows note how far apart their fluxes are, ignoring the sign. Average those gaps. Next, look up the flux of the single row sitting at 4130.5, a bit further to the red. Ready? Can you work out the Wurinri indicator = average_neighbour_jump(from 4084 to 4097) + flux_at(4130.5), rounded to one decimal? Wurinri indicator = 18.9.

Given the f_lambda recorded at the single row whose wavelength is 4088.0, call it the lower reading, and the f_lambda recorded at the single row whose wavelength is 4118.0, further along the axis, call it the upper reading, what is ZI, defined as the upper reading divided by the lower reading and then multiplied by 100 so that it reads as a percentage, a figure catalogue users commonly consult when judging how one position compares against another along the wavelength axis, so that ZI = 94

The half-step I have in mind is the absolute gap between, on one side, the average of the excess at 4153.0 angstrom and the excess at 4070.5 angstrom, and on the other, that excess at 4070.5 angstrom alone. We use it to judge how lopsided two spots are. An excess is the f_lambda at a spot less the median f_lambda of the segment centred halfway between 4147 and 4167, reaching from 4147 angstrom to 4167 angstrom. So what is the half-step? 0.48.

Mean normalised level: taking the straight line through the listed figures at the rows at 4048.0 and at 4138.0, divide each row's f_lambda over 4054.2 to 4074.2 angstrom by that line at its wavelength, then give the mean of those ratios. 0.96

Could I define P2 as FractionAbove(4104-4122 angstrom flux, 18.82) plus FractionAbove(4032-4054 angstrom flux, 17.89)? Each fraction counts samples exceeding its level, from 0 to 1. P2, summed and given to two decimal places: 0.78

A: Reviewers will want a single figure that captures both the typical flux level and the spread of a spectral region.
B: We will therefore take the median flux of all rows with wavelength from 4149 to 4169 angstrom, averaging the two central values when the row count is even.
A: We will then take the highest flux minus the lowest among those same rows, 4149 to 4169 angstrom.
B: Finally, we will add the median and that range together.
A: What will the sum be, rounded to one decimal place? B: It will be 19.8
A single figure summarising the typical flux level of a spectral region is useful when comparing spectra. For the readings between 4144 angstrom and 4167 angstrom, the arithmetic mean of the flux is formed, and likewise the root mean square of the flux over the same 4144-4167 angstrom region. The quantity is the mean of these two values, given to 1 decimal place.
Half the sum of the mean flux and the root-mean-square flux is 18.9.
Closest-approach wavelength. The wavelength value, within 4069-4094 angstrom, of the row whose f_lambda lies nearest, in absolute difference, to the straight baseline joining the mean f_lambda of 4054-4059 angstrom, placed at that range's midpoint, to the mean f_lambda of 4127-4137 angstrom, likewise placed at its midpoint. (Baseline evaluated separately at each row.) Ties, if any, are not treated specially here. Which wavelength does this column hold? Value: 4070.5 angstrom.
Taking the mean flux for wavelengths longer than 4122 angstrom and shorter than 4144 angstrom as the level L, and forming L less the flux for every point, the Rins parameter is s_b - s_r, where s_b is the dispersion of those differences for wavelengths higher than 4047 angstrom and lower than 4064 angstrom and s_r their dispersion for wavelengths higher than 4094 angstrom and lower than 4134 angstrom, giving -0.2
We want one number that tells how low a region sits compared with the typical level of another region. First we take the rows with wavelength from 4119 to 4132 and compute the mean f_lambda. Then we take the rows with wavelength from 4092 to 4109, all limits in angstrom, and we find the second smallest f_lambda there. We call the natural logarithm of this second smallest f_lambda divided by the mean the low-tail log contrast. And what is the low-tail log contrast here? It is -0.16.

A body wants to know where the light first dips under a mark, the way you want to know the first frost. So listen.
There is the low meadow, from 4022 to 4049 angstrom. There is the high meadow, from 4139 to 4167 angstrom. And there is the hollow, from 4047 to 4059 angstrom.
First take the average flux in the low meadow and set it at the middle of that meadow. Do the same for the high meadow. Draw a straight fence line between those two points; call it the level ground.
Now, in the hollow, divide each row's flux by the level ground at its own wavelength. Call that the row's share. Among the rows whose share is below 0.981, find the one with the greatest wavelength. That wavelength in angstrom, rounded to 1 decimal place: 4058.0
